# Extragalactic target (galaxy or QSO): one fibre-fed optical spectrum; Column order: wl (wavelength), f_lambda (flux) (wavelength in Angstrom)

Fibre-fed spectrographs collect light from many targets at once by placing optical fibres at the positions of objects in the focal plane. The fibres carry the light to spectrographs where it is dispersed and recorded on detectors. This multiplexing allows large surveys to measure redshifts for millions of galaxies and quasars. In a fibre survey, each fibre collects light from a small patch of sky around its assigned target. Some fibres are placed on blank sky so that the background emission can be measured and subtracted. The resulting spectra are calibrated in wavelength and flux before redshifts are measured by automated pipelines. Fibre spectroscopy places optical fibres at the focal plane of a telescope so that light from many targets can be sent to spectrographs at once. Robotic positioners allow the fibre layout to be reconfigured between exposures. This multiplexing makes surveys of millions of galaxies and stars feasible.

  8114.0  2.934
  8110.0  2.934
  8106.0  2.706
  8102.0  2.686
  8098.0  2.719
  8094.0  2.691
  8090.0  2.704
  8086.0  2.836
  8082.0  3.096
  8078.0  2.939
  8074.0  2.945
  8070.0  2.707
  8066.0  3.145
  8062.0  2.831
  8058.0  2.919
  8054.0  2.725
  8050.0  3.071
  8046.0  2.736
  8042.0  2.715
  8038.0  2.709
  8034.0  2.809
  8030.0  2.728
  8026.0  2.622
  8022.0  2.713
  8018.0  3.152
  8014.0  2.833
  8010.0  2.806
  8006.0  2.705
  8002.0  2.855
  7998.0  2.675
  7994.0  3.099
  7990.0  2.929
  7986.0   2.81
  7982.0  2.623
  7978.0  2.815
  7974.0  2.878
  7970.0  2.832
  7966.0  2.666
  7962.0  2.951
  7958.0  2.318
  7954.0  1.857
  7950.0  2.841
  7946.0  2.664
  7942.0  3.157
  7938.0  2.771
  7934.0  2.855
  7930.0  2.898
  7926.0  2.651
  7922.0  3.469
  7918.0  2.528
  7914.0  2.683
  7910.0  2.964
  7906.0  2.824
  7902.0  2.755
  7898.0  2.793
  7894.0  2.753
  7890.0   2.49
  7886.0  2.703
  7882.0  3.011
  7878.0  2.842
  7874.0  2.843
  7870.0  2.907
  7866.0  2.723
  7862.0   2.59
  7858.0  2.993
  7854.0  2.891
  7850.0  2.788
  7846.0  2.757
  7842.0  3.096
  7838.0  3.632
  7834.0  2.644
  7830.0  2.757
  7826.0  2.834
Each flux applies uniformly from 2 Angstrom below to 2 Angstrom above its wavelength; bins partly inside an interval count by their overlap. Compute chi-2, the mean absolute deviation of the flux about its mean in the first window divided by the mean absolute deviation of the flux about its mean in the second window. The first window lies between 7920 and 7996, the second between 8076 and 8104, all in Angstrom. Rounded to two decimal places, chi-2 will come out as 1.68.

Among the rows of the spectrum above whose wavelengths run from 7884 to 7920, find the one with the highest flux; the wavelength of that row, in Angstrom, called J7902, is 7910.0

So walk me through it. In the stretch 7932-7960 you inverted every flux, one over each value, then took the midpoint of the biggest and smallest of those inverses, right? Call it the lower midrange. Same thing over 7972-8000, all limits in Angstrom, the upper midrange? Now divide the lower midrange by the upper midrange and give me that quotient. 1.21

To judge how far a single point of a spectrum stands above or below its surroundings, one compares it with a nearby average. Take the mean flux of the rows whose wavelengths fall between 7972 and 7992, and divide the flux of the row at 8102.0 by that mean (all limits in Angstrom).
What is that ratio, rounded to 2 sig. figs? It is 0.96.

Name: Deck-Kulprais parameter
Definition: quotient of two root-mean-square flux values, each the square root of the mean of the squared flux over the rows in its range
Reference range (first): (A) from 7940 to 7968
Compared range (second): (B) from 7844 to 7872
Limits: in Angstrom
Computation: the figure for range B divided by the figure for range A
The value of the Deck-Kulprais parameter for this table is 1.05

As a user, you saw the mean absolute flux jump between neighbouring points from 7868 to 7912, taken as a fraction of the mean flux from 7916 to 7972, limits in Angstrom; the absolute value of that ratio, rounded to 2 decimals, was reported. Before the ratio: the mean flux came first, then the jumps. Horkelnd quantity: 0.05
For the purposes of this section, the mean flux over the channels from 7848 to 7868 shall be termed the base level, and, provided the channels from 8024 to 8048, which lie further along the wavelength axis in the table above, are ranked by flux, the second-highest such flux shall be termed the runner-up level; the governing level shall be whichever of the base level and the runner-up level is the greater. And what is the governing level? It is 2.80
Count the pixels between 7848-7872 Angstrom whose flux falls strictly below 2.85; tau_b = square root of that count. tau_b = 1.7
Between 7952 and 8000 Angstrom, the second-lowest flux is 2.318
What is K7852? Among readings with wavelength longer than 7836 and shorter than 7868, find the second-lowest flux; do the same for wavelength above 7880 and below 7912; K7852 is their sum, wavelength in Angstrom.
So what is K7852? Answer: 5.43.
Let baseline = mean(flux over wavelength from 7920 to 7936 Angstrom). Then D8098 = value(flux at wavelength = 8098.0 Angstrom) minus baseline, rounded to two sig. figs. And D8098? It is -0.25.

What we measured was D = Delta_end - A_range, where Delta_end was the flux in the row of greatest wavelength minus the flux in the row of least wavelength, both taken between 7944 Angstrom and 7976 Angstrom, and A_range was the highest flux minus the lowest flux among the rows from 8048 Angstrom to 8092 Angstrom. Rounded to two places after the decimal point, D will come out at -0.23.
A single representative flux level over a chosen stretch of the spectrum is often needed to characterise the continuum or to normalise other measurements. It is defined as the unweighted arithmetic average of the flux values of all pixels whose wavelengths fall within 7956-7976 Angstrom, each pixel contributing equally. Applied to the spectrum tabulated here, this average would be 2.73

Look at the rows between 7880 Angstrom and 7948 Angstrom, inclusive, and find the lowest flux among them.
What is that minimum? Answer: 2.49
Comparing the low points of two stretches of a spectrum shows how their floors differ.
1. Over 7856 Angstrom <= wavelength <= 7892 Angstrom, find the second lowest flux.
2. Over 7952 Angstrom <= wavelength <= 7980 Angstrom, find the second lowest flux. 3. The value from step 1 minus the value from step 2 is 0.27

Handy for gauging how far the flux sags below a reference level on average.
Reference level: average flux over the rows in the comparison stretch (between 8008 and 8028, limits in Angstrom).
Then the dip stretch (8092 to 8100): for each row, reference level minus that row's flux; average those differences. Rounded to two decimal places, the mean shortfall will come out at 0.12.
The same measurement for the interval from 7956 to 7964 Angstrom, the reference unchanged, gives 0.19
